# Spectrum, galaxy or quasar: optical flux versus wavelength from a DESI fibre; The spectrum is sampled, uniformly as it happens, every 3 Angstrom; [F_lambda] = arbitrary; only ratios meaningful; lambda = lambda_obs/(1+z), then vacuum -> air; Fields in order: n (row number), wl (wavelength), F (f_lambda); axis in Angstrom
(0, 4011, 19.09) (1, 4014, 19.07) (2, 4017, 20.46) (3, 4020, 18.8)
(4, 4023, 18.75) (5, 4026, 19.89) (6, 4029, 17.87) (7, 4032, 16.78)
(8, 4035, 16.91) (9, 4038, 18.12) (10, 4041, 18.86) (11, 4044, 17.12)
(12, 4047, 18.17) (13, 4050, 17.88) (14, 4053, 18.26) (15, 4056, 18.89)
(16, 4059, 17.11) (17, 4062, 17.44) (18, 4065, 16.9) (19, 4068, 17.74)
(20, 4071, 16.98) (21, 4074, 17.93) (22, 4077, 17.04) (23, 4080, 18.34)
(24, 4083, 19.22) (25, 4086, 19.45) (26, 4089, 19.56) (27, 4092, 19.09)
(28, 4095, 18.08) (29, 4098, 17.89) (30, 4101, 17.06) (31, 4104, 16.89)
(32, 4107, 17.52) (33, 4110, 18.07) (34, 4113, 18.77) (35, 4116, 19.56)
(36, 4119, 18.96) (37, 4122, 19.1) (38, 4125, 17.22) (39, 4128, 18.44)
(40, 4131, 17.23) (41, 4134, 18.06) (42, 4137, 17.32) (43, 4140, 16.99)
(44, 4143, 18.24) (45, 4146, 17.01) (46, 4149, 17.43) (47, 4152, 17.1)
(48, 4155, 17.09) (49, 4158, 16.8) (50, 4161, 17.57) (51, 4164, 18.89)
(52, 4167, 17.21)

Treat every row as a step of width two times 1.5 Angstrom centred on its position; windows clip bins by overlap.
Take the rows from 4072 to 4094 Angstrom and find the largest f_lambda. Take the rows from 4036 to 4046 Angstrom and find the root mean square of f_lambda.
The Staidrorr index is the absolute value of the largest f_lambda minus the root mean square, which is 1.5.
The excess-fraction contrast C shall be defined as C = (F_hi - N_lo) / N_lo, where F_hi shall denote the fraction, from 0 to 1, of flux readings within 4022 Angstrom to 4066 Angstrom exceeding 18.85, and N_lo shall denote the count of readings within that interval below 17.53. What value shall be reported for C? -0.97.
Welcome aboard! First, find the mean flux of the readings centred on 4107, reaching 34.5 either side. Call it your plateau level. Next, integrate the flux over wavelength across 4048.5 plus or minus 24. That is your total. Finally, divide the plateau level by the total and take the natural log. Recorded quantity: -3.85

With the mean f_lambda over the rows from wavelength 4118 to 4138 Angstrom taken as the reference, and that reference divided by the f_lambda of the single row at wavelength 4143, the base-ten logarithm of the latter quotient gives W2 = -0.005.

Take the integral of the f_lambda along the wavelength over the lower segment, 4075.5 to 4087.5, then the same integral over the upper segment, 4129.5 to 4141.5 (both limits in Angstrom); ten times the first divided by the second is 10.64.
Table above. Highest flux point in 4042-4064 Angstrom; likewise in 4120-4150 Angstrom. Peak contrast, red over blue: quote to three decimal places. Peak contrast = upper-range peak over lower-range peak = 1.011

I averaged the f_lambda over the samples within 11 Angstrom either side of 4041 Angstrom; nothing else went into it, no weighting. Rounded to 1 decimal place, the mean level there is 17.7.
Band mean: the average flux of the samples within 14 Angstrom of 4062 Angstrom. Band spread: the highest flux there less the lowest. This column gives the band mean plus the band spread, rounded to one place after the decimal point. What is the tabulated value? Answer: 19.7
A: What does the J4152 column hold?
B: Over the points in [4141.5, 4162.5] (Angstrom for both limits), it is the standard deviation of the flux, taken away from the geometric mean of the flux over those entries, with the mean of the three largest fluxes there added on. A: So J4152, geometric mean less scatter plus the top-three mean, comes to 34.6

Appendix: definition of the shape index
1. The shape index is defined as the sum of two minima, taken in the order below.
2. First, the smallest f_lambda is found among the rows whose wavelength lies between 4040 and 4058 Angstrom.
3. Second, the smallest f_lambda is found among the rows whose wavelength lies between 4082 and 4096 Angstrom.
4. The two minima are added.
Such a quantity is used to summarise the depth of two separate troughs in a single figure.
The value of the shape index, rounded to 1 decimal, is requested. 35.2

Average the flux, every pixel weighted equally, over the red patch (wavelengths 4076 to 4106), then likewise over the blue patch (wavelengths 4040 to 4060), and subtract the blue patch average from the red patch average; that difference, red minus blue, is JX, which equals 0.2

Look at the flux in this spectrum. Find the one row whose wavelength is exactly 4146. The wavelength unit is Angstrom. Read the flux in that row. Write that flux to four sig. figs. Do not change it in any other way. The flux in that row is 17.01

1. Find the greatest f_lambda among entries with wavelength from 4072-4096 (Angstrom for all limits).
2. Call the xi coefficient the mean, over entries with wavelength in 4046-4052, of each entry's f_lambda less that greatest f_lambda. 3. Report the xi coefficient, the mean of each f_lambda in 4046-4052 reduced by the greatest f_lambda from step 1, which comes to -1.53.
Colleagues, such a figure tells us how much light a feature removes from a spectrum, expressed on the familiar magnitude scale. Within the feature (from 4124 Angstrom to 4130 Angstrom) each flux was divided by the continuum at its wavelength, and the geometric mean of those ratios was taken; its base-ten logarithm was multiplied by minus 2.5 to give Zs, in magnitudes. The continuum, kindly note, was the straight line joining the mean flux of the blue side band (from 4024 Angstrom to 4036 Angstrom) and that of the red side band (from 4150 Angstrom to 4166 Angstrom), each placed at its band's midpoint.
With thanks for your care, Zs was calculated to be -0.01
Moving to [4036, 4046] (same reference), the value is -0.01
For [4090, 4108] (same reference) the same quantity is 0.00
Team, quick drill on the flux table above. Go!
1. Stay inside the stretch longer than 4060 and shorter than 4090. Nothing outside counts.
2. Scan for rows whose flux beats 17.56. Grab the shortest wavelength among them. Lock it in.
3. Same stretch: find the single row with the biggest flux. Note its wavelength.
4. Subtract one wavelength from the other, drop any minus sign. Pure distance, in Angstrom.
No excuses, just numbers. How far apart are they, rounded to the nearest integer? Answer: 21 Angstrom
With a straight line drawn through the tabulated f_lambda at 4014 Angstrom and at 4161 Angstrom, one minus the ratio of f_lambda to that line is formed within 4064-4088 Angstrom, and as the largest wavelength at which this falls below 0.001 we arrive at 4086 Angstrom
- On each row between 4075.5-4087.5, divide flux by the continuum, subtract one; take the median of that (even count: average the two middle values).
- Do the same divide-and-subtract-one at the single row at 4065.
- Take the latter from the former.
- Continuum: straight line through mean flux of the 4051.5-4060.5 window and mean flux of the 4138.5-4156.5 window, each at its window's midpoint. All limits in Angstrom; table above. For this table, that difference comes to 0.11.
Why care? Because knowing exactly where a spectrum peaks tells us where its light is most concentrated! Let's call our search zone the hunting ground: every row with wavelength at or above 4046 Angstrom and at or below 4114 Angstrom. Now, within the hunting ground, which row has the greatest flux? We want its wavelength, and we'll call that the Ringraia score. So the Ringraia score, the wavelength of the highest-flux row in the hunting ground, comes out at 4089 Angstrom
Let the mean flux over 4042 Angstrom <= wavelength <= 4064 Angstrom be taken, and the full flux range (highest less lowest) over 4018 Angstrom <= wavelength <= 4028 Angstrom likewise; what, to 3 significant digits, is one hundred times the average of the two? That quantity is 949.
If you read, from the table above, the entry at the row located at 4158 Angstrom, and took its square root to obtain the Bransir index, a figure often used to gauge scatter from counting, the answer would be 4.10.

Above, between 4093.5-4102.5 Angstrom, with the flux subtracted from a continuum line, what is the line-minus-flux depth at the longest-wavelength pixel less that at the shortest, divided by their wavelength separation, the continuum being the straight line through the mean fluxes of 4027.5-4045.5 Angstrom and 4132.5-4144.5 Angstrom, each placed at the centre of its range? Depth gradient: 0.17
